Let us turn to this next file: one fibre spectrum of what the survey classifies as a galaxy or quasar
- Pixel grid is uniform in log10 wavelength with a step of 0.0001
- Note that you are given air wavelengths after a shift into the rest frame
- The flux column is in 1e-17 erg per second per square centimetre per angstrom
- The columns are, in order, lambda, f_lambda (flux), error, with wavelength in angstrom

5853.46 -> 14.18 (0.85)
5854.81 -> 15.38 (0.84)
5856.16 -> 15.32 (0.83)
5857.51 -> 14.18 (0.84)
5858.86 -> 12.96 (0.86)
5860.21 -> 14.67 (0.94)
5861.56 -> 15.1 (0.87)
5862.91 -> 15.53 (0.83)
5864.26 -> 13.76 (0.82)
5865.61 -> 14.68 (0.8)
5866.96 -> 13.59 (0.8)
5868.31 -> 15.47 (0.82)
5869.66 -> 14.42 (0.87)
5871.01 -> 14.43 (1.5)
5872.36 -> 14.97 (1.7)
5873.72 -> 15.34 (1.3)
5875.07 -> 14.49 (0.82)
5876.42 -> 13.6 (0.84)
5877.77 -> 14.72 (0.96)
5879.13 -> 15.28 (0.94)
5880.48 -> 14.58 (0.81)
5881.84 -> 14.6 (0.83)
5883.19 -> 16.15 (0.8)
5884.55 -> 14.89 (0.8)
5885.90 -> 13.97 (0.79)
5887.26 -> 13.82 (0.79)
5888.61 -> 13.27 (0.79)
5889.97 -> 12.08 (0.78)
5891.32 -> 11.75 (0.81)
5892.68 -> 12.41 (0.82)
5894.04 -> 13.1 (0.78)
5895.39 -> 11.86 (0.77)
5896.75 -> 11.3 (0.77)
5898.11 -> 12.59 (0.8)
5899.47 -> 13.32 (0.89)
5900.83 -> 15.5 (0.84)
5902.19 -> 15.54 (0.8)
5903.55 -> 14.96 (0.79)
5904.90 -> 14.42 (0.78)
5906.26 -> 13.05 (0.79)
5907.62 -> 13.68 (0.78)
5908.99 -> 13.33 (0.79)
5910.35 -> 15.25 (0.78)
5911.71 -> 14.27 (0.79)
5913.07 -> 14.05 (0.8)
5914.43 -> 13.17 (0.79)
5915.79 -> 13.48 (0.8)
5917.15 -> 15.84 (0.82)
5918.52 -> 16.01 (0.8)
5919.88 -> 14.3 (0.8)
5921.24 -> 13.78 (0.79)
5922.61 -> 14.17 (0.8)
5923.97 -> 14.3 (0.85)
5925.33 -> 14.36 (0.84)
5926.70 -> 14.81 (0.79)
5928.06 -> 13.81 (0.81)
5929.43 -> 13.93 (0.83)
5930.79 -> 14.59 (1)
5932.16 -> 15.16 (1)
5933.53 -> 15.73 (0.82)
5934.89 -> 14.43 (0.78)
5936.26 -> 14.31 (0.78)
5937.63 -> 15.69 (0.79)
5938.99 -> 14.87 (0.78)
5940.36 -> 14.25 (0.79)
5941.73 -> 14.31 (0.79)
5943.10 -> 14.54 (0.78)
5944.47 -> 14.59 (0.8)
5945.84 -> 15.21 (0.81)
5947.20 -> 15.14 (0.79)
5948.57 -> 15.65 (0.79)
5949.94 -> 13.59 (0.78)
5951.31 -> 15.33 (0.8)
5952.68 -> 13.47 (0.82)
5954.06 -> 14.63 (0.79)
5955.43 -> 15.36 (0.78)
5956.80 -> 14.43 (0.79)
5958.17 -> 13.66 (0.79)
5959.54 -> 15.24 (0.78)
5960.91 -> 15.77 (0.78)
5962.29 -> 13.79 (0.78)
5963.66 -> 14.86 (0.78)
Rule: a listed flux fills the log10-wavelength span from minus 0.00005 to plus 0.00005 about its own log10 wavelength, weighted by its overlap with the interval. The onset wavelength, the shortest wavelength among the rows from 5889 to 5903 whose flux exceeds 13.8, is 5900.83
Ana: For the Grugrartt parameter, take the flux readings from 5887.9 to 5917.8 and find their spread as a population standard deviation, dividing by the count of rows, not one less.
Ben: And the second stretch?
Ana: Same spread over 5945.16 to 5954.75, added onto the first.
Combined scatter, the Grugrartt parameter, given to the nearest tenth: 2.1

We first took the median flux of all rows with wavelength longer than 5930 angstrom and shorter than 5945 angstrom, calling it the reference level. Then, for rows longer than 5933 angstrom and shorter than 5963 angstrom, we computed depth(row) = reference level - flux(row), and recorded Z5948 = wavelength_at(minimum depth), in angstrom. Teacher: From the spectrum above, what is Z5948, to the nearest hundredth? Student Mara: 5960.91 angstrom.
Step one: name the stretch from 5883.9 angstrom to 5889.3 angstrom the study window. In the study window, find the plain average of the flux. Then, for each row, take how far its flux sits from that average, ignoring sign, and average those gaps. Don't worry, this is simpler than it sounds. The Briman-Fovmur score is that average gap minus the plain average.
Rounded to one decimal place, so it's -13.5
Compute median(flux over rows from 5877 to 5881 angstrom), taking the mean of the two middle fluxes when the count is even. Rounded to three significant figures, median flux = 14.7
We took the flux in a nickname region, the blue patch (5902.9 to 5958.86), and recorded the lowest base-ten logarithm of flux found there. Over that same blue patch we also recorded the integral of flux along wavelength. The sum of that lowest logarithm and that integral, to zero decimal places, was 812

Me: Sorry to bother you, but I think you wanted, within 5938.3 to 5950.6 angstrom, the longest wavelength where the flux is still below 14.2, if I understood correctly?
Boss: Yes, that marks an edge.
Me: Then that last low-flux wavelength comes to 5949.94 angstrom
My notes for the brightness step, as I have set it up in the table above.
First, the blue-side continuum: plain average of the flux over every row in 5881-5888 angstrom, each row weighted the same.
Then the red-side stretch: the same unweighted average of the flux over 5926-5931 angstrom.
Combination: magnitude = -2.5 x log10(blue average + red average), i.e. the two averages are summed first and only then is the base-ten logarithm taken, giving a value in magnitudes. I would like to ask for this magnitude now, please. -3.65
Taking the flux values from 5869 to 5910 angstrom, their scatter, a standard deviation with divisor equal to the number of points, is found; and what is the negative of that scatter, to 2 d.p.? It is -1.23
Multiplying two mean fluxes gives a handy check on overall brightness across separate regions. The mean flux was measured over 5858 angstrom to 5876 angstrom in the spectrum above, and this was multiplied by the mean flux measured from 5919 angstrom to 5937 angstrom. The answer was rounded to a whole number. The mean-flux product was 210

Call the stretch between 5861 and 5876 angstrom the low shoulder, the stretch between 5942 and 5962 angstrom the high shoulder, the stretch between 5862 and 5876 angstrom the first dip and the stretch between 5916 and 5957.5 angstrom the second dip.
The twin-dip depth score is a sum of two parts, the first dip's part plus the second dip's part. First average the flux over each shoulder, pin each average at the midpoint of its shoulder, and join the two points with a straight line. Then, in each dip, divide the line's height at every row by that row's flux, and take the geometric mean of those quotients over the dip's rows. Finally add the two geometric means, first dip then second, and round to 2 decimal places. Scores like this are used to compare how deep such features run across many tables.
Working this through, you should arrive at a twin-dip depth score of 2.01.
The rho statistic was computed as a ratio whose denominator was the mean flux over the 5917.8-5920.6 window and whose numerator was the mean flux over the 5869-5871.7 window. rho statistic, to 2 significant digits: 0.95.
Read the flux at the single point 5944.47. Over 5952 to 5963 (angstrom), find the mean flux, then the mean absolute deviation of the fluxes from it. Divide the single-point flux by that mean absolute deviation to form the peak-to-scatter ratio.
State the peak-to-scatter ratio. 21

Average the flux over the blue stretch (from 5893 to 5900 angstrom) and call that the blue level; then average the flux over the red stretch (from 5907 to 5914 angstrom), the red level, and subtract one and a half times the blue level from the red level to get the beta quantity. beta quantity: -4.5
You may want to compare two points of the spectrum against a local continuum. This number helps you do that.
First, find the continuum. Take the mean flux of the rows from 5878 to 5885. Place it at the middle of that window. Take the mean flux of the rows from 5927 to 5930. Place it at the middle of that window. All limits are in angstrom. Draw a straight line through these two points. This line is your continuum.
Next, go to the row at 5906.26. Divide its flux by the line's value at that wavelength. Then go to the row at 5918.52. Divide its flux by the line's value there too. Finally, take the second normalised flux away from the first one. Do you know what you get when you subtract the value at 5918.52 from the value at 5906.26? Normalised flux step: -0.23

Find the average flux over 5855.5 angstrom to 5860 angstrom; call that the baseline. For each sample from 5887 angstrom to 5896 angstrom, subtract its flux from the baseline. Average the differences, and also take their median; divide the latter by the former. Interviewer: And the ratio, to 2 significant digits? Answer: 1.1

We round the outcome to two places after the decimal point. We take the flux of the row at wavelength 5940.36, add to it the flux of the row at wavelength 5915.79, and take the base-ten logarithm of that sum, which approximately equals 1.44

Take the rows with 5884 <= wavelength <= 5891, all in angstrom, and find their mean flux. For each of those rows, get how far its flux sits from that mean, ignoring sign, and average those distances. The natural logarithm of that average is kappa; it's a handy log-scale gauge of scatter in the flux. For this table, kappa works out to -0.29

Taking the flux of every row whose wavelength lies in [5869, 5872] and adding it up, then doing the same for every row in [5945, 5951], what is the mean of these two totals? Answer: 44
